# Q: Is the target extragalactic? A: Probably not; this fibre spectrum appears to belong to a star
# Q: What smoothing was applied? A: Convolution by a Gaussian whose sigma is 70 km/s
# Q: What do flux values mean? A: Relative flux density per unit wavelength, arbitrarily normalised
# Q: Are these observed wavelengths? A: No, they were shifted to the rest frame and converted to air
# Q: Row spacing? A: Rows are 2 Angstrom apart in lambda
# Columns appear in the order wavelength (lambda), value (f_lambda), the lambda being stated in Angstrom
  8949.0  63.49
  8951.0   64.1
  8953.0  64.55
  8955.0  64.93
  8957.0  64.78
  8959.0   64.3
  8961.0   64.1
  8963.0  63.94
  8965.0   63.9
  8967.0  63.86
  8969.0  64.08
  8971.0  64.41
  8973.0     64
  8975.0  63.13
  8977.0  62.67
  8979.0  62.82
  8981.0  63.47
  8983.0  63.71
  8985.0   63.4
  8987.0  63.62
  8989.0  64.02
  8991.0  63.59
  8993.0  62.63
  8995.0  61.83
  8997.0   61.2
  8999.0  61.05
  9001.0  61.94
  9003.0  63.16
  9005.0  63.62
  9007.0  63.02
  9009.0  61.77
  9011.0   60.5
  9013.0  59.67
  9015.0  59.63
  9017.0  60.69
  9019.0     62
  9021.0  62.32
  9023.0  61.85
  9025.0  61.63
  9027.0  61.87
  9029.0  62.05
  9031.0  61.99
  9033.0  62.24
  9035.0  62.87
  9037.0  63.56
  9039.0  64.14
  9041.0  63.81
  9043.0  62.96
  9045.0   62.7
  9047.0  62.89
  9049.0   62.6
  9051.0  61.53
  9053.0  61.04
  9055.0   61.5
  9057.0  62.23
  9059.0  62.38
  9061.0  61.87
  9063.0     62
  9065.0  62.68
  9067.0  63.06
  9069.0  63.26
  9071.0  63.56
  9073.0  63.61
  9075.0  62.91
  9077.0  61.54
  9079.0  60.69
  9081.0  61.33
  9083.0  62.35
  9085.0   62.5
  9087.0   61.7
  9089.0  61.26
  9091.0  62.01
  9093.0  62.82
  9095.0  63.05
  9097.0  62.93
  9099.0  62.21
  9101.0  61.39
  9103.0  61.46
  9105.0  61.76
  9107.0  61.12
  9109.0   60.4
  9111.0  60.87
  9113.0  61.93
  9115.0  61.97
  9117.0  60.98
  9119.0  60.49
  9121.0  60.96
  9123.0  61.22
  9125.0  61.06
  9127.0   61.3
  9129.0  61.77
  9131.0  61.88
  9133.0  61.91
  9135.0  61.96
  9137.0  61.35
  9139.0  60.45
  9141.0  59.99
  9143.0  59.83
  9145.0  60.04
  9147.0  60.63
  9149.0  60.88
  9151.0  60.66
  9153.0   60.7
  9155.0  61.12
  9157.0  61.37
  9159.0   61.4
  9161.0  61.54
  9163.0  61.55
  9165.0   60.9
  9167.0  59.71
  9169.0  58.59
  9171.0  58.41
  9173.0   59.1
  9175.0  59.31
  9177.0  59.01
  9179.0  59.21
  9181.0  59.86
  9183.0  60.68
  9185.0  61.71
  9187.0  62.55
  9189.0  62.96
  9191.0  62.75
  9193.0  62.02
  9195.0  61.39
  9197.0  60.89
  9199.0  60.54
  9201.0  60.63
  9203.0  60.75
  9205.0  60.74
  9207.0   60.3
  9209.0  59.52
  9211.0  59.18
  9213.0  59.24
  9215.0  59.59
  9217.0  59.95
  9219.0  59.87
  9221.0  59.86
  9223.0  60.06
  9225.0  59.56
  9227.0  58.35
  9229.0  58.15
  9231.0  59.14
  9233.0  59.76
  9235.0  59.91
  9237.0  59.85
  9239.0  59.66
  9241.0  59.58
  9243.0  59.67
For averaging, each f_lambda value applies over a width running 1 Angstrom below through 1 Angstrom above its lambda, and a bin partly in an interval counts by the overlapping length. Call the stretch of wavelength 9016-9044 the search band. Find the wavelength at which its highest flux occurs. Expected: 9039.0 Angstrom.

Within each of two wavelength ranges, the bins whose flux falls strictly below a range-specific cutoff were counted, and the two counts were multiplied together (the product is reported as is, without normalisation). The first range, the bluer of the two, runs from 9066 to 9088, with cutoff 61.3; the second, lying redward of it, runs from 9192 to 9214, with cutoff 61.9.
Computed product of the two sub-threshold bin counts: 10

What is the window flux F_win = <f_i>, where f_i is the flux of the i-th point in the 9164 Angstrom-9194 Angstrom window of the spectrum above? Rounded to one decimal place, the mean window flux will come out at 60.5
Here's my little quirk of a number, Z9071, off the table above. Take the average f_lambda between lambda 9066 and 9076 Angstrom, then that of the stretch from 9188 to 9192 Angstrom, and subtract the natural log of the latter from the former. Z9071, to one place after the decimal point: 59.1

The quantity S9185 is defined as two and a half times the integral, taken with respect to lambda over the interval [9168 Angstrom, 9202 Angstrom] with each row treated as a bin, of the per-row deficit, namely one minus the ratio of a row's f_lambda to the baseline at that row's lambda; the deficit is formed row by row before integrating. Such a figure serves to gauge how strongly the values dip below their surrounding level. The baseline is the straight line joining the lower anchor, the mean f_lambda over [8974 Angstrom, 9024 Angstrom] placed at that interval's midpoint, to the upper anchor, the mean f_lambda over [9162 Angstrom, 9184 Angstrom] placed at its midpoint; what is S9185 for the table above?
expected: -1.5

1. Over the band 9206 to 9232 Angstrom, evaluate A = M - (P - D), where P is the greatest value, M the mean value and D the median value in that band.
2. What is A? 58.7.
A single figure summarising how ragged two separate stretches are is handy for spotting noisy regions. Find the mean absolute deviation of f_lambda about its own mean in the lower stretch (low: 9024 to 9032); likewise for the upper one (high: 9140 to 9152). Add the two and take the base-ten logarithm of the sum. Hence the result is -0.28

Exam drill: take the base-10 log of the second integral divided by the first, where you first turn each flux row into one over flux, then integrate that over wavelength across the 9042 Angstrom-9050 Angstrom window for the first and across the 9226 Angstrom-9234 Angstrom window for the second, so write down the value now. 0.028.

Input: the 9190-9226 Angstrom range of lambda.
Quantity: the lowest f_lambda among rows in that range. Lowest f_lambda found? 59.18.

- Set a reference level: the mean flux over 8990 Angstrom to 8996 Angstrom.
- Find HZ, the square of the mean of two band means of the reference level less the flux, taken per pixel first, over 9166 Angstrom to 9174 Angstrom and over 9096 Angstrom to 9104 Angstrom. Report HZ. 4.9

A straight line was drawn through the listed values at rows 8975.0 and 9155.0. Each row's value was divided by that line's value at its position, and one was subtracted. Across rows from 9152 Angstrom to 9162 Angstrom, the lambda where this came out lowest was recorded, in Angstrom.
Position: 9153.0 Angstrom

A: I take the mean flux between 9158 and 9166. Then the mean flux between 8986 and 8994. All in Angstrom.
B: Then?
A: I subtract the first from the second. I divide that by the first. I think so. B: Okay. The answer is 0.035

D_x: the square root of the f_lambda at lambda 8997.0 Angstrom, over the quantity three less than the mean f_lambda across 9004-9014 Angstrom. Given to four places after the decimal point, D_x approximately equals 0.1332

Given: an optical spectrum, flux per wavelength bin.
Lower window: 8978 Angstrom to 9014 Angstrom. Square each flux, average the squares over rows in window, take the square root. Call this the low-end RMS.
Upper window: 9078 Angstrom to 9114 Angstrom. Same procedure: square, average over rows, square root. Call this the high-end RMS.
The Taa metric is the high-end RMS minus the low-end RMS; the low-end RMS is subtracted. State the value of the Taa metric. -0.74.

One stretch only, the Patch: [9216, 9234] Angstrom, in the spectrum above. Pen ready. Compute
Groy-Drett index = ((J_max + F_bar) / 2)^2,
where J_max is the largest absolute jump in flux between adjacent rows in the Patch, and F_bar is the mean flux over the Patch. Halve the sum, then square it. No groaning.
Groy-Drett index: 919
